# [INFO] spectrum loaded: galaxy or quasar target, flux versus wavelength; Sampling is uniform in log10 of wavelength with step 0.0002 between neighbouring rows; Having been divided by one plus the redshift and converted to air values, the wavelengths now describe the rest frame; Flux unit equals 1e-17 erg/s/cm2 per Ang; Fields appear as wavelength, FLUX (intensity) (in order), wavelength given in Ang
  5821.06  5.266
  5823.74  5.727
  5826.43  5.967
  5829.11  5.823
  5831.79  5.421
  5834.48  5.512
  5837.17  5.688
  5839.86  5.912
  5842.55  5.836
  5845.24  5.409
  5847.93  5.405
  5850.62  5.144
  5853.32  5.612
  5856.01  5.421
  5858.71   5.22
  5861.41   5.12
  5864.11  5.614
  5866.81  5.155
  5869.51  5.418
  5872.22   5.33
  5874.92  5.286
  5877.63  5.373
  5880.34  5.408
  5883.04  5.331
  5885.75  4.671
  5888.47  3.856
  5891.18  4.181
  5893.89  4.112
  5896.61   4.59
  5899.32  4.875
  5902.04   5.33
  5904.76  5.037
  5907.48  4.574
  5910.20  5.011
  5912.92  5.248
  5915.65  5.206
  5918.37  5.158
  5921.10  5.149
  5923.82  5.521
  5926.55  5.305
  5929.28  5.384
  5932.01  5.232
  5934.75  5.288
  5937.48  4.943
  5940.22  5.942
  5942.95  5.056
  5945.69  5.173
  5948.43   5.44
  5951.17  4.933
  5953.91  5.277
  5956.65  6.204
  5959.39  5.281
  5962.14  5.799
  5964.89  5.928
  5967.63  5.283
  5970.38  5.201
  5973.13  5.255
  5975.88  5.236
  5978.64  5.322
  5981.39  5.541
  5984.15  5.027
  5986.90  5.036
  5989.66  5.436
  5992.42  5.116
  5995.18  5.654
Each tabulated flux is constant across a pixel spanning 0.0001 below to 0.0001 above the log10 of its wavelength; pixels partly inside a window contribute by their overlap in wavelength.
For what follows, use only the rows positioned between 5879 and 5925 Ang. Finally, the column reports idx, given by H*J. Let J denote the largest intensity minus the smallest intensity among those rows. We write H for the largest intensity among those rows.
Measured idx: 9.2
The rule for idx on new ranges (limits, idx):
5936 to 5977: 7.9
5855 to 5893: 9.9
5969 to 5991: 2.8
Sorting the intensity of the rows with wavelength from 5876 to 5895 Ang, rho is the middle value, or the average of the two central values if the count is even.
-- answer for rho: 4.67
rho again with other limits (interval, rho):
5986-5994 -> 5.12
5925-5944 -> 5.29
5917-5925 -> 5.16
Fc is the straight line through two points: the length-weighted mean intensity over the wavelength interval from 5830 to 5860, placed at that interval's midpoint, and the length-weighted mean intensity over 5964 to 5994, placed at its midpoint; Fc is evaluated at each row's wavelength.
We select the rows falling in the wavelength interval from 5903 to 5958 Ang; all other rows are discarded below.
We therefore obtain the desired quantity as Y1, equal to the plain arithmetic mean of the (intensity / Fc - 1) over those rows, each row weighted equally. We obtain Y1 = -0.023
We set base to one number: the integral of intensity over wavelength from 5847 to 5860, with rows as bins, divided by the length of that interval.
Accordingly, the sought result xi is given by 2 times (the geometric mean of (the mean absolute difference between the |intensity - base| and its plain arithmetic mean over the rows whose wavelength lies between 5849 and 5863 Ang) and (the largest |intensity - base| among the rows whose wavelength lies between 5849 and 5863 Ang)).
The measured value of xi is 0.26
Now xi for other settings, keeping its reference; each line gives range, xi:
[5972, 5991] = 0.36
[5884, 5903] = 1.55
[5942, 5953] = 0.45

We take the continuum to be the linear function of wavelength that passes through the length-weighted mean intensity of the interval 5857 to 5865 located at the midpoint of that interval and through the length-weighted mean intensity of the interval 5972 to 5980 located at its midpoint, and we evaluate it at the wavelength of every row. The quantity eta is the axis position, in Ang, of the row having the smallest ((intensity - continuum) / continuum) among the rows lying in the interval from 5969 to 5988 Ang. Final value 5984.15 Ang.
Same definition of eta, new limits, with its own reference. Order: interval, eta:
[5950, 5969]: 5951.17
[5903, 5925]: 5907.48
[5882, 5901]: 5888.47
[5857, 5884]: 5861.41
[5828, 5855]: 5850.62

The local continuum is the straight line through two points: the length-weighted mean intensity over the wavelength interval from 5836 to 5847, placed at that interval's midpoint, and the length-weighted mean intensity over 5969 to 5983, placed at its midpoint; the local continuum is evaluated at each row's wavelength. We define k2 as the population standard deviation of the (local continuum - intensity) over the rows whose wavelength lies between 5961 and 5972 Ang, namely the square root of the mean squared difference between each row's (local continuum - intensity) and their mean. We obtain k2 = 0.31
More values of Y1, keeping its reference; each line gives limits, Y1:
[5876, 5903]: -0.123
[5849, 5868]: -0.030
